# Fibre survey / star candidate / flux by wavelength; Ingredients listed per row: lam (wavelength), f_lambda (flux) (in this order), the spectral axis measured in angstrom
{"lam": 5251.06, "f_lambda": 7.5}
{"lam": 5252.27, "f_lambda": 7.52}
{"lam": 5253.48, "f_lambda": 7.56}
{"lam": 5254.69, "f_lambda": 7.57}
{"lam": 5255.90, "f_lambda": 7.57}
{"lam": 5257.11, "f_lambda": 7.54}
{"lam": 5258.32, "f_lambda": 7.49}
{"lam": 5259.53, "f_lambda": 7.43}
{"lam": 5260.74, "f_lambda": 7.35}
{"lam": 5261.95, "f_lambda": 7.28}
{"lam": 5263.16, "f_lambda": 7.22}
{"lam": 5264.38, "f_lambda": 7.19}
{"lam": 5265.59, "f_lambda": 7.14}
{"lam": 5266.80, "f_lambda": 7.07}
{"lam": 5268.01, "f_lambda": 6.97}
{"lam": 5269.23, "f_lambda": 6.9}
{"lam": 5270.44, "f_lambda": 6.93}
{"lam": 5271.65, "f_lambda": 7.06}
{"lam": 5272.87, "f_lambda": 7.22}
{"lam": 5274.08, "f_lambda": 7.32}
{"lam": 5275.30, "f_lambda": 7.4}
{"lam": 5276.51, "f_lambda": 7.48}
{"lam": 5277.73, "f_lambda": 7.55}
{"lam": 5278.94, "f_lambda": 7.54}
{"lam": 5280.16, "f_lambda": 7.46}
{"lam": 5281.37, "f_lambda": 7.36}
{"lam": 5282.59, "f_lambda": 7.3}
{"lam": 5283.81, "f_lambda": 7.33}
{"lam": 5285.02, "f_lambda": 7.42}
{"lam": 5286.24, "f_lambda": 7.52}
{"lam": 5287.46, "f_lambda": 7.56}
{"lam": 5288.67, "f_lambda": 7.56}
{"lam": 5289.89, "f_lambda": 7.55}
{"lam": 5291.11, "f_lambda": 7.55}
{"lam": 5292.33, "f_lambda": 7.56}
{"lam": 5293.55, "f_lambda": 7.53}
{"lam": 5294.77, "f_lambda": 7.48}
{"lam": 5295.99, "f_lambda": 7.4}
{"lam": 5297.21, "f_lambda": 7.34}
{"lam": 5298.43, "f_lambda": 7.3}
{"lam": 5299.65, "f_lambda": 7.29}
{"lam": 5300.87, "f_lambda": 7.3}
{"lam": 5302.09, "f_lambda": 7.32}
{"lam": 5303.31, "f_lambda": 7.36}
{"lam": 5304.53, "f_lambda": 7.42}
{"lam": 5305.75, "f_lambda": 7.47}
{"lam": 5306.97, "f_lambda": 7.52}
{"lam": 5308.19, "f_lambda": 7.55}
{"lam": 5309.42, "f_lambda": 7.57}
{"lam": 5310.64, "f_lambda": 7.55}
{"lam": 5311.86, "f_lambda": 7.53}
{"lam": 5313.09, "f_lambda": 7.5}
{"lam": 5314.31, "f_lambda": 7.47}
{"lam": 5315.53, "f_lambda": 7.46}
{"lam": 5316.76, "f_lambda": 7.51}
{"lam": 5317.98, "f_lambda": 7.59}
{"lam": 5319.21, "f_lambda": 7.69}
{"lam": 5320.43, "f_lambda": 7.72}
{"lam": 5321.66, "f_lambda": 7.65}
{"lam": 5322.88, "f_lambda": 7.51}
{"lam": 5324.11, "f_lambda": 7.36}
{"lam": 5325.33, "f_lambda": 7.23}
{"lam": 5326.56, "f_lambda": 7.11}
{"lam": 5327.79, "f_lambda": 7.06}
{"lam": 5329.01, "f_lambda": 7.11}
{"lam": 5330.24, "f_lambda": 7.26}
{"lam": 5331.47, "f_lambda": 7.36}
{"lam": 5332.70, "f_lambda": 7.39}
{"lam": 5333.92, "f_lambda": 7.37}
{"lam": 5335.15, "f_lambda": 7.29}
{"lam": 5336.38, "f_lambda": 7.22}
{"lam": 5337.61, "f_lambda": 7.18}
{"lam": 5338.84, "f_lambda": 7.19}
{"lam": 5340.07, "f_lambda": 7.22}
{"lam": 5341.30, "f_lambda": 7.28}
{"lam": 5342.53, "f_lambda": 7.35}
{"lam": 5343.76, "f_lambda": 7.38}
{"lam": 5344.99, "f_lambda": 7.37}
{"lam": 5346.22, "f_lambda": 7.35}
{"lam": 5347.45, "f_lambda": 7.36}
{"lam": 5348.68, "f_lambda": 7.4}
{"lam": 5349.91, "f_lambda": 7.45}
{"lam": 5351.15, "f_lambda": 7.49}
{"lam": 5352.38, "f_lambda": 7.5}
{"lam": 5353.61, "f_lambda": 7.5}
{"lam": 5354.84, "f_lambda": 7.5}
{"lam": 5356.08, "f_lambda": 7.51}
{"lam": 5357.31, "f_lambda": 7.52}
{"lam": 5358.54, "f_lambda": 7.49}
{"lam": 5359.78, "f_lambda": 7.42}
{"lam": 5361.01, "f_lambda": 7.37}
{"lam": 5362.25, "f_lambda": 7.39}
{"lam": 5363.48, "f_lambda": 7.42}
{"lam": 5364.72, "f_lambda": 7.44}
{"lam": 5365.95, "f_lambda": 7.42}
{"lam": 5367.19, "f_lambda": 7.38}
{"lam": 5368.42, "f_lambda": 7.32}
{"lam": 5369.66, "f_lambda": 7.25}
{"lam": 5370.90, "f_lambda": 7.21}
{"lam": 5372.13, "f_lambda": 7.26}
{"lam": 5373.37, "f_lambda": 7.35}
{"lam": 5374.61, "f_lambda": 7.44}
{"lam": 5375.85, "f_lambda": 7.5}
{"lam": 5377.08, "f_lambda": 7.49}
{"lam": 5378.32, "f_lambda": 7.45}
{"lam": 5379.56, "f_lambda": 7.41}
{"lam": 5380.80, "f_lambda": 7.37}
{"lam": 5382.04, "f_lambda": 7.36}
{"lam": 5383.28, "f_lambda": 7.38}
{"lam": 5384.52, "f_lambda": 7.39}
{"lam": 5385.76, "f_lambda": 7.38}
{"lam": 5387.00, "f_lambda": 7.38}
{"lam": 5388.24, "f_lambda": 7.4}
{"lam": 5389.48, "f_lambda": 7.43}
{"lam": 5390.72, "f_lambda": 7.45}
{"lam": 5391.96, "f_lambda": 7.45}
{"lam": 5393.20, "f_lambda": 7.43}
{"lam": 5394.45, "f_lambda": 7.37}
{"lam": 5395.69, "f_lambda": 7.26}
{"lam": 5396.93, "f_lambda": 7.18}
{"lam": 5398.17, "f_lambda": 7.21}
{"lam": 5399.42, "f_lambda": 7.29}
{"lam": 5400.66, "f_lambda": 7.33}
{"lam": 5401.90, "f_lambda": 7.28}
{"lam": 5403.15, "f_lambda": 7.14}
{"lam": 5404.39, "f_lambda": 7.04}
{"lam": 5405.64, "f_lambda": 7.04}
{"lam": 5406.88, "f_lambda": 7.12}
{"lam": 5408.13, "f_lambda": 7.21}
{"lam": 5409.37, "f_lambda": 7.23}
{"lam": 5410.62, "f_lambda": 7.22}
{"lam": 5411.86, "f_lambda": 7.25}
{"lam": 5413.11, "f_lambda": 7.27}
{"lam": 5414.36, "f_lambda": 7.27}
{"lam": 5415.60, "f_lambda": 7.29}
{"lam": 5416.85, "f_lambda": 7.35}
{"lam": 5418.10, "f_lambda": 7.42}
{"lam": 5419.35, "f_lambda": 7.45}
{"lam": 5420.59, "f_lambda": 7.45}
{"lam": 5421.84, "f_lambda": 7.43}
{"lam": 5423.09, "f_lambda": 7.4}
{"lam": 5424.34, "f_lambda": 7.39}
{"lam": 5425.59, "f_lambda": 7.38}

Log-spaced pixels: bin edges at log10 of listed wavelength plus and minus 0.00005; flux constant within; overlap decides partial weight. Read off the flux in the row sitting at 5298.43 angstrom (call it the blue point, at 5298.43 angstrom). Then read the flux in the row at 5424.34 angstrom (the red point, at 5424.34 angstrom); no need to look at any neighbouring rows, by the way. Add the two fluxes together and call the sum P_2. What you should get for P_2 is 14.7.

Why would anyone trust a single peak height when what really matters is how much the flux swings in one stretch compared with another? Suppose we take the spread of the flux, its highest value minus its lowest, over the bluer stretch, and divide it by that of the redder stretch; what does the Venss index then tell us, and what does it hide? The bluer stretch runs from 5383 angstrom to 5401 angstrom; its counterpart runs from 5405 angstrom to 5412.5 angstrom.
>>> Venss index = 1.3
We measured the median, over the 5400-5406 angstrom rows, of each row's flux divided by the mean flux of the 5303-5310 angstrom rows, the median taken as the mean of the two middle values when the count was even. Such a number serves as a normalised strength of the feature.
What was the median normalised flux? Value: 0.954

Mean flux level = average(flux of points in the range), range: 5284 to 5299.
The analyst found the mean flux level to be 7.48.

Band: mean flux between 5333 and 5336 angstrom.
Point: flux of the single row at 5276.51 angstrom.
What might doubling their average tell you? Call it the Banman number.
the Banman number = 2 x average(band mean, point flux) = 14.8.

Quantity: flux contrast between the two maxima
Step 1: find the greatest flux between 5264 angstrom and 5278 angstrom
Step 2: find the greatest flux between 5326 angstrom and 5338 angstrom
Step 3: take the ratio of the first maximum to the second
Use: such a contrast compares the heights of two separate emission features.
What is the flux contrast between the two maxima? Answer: 1.02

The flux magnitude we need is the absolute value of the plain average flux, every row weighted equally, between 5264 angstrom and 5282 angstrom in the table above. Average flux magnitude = 7.24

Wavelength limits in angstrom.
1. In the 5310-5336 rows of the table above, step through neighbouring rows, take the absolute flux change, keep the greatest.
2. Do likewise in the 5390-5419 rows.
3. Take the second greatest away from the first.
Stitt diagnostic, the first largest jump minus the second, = 0.010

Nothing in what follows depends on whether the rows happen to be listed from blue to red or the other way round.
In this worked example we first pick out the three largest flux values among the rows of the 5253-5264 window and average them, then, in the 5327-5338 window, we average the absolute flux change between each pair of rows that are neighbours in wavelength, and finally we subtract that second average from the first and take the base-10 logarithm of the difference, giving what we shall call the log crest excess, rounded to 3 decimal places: 0.875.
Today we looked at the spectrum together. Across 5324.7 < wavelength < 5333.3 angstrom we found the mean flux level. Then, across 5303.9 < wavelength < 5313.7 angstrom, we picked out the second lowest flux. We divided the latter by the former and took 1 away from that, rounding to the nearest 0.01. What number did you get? 0.04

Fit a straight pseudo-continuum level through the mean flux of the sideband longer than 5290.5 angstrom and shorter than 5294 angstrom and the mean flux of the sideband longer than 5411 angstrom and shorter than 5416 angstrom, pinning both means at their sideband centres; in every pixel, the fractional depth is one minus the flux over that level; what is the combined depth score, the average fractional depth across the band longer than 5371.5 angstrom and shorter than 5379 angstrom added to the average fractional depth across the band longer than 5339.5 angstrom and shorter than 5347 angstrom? 0.006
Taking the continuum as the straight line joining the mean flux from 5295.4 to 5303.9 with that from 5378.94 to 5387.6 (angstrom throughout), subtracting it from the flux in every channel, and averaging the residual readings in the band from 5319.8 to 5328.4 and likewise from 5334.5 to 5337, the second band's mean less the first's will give -0.13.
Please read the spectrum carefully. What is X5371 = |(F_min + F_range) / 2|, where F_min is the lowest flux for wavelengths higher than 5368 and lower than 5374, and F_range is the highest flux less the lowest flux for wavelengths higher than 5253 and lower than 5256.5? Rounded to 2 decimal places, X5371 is 3.61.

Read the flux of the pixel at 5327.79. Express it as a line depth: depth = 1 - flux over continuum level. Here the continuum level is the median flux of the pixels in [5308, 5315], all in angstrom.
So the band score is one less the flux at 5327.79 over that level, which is 0.06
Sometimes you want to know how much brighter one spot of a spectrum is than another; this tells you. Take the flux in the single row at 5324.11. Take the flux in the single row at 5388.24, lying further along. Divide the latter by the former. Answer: 1.005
